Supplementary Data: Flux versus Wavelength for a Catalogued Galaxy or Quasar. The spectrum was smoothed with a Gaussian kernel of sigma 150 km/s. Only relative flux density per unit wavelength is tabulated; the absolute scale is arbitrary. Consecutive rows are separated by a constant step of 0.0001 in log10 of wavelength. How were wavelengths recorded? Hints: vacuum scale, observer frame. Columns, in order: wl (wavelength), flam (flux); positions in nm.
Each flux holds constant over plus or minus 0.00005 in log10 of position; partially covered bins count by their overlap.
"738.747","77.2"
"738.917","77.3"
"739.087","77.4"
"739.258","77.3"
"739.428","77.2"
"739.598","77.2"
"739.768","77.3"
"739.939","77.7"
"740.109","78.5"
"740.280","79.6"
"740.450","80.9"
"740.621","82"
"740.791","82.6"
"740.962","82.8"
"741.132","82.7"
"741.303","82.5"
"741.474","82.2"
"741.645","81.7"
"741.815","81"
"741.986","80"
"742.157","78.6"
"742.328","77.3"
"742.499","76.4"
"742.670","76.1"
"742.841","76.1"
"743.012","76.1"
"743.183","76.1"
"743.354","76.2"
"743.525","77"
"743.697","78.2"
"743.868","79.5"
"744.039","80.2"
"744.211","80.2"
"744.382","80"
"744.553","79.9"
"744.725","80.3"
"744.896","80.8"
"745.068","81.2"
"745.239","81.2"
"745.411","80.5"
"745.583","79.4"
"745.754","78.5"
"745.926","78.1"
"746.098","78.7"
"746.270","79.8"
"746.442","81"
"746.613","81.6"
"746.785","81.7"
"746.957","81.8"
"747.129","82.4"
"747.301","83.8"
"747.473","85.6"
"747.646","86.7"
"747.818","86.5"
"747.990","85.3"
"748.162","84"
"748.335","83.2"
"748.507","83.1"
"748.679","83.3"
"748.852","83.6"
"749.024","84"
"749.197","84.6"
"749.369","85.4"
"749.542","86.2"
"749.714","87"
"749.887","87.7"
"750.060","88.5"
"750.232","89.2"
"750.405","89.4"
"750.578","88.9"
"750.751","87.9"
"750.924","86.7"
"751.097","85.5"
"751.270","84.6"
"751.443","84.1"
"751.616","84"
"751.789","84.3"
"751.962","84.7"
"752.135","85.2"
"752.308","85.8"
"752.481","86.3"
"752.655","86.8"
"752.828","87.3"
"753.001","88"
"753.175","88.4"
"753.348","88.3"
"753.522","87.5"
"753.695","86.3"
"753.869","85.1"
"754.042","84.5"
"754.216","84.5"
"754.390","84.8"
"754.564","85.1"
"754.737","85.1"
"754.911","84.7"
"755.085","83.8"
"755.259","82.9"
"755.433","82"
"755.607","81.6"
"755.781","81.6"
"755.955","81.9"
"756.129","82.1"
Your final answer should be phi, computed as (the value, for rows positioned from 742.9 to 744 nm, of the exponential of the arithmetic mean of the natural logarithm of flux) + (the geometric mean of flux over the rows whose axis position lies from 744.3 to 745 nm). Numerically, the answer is 157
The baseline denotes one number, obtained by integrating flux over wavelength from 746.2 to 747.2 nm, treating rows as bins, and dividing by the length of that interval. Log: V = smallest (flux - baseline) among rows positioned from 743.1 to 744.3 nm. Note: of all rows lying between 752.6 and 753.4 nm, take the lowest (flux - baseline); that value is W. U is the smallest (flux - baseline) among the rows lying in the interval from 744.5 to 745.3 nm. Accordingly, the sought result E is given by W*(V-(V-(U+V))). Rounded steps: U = -1.5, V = -5.3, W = 5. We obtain -37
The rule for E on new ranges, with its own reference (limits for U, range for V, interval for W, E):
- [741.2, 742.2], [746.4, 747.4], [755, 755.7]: -1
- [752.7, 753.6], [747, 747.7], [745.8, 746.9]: -23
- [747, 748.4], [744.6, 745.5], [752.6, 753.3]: -1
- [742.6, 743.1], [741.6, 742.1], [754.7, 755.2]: -16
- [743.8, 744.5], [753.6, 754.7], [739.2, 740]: -5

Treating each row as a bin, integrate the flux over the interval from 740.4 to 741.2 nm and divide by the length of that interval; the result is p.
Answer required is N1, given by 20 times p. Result 1646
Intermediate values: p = 82.3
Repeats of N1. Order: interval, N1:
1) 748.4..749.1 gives 1671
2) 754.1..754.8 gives 1697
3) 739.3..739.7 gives 1548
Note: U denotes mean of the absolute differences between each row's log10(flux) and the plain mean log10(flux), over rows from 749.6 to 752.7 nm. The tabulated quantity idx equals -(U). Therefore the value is -0.0077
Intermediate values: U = 0.0077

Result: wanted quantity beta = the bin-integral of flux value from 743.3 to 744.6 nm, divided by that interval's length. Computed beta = 79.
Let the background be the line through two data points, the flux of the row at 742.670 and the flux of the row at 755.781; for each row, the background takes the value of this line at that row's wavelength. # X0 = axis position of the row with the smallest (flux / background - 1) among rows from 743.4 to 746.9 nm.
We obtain 743.525 nm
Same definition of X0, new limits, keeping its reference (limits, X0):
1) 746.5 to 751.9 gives 746.613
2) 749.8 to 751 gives 750.924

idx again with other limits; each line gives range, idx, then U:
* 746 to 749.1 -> -0.0086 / 0.0086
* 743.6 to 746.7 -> -0.0045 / 0.0045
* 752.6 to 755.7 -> -0.0085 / 0.0085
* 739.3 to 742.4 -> -0.0106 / 0.0106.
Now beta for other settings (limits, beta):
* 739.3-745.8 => 79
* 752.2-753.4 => 87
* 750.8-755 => 86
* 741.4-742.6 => 80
